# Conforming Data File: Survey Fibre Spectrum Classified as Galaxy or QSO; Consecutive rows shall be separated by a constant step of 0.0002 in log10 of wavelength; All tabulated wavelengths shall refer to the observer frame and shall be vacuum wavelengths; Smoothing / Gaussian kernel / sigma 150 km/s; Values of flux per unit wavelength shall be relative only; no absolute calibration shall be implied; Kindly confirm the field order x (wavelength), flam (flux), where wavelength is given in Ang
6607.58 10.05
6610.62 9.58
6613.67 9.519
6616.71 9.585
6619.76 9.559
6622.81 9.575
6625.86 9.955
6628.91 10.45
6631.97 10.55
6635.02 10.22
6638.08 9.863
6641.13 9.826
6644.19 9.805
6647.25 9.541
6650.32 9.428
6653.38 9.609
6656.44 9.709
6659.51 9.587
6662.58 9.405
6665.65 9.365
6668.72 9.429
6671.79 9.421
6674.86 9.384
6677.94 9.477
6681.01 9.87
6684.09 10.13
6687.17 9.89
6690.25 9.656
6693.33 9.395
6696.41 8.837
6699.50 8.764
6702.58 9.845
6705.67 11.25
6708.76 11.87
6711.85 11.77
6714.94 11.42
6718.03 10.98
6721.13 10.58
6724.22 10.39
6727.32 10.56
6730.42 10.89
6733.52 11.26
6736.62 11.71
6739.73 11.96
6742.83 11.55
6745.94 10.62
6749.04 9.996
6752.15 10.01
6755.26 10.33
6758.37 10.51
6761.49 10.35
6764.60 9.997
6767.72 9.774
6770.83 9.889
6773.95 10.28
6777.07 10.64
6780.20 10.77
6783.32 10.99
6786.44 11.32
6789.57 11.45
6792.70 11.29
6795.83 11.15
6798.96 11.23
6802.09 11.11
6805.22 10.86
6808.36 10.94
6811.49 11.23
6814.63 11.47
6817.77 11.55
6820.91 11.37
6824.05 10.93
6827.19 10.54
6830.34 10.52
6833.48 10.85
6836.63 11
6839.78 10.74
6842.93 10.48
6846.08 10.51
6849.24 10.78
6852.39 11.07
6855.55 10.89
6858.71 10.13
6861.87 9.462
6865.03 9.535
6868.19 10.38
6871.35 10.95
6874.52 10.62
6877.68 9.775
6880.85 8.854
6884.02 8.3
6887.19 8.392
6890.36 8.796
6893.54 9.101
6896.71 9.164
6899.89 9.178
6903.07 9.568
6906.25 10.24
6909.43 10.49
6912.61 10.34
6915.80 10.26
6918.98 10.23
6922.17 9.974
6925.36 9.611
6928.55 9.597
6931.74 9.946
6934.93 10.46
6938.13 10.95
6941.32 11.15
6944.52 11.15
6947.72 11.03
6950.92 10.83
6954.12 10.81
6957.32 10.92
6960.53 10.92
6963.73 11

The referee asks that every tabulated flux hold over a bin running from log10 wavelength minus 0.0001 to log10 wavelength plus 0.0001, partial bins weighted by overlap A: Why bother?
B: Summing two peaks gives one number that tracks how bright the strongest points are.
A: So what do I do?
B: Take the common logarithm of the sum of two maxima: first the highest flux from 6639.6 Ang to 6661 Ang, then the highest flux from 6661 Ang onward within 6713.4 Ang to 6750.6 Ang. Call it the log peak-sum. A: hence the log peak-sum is 1.34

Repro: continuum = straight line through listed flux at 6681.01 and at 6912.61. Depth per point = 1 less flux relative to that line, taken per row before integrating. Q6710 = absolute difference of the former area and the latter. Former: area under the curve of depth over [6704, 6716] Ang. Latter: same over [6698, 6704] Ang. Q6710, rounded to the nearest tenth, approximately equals 2.4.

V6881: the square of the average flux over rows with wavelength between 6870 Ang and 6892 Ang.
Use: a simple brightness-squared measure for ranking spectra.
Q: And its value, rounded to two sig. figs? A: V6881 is 88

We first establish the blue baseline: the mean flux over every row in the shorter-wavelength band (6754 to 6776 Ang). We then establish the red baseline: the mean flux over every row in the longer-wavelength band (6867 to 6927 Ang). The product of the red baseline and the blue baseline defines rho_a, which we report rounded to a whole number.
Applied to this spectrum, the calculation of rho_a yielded 99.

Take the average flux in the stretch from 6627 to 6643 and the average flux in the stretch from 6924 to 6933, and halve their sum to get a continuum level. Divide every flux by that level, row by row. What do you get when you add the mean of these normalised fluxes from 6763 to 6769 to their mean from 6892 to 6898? 1.91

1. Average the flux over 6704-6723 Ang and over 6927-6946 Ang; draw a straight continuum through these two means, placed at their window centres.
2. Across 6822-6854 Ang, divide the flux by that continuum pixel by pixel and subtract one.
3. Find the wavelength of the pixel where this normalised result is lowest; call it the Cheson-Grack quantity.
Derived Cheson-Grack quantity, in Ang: 6830.34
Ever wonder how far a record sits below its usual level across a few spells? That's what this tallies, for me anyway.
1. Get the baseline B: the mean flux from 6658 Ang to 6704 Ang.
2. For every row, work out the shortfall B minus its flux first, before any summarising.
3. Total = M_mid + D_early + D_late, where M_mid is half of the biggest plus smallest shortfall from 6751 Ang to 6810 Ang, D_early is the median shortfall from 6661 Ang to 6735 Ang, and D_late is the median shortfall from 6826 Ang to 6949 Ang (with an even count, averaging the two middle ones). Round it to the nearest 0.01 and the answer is -2.34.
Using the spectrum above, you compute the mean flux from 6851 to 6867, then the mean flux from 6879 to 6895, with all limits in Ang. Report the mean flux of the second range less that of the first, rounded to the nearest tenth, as -1.5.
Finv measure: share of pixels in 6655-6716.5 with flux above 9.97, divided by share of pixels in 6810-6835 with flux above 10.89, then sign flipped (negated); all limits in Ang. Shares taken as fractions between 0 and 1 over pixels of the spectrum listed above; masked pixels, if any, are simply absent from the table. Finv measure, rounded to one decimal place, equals -0.4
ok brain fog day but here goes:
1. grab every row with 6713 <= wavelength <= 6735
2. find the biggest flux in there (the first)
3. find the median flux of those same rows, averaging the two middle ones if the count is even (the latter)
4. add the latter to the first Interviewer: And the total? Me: 22.3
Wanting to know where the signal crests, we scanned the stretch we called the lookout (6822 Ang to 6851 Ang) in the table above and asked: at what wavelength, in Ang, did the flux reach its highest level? 6836.63 Ang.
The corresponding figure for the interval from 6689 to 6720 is 6708.76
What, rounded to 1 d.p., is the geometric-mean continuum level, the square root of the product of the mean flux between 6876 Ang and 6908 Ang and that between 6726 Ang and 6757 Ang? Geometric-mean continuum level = 10.0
